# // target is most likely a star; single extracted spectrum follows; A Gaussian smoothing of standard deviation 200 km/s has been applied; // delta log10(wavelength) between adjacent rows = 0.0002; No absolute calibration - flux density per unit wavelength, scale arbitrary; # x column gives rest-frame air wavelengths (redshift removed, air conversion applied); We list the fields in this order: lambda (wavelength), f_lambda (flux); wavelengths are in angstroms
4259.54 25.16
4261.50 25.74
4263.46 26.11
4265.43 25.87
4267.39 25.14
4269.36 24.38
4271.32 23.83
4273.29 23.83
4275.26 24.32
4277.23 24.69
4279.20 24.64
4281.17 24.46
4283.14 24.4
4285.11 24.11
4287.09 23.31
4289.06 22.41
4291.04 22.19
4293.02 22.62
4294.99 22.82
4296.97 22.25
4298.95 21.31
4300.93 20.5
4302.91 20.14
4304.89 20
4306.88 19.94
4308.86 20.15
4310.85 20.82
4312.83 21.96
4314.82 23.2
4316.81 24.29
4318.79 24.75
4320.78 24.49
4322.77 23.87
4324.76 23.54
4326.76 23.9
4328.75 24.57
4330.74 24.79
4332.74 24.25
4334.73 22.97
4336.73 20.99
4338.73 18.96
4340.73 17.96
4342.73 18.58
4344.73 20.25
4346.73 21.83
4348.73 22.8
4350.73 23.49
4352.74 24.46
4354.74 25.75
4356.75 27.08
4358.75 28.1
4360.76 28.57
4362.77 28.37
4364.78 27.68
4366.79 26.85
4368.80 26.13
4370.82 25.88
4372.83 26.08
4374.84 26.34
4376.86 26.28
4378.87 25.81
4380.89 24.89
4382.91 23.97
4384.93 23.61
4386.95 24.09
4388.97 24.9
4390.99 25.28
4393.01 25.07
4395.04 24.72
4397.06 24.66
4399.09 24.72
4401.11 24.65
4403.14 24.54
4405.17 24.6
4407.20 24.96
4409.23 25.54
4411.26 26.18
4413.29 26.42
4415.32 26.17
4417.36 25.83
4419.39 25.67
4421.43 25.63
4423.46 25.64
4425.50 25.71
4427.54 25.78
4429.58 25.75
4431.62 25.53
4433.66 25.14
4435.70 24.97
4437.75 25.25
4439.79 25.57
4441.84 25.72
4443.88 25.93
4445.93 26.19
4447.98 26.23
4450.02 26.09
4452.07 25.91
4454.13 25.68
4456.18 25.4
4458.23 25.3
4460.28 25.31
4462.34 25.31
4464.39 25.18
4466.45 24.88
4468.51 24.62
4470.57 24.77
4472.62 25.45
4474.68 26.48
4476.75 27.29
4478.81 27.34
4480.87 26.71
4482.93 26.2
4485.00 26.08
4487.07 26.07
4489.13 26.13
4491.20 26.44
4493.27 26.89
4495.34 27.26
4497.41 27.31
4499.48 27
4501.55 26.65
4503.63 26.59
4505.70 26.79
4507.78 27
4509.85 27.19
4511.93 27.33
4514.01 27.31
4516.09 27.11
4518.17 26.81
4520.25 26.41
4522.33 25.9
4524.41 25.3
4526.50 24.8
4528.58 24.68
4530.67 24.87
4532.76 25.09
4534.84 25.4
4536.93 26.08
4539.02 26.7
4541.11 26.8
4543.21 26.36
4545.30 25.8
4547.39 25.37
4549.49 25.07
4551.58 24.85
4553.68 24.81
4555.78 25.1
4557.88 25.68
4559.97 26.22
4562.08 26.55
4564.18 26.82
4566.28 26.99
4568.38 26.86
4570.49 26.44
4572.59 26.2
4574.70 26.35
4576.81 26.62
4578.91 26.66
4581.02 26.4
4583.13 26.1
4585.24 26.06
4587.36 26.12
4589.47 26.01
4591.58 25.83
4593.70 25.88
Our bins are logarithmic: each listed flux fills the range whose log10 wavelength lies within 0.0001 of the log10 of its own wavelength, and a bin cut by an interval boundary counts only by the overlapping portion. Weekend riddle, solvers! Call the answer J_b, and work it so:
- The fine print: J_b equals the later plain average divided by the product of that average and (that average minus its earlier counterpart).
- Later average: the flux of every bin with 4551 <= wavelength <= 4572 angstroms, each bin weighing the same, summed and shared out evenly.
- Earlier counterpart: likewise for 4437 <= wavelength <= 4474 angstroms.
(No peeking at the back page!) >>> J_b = 1.8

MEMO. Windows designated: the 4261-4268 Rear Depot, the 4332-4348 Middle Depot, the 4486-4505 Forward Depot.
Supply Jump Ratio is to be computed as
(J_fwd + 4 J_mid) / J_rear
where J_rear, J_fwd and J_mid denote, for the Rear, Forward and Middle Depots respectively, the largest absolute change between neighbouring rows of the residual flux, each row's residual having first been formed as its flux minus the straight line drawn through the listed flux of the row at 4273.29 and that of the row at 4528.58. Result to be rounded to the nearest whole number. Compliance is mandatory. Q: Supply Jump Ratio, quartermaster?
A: 12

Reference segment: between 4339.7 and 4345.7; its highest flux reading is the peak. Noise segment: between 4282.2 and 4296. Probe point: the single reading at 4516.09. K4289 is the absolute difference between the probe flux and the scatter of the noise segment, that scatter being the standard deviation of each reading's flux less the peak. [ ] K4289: 26.3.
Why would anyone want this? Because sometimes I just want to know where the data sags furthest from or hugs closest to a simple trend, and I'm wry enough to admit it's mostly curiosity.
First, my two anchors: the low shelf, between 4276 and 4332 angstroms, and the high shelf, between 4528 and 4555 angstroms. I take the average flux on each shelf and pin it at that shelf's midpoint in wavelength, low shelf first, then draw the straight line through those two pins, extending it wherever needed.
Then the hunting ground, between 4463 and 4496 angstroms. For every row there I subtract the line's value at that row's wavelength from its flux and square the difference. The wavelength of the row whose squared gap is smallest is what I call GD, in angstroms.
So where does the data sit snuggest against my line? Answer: 4470.57 angstroms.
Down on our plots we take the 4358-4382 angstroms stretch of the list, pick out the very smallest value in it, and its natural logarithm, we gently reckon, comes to 3.21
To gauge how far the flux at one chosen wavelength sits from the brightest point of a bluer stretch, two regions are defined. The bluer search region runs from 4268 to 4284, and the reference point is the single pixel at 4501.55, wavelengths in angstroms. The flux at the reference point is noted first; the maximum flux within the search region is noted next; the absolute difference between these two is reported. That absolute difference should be 2.0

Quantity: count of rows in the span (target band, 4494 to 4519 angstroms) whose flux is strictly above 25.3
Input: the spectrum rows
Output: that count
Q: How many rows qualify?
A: 12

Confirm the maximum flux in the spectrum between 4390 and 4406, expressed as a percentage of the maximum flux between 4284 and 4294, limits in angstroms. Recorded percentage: 105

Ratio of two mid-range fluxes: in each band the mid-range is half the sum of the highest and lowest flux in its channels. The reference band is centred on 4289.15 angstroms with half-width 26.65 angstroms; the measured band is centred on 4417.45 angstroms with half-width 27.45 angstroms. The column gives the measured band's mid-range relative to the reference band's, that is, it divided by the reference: 1.11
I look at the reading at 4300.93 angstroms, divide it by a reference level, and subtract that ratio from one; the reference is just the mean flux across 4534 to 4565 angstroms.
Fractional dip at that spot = 0.21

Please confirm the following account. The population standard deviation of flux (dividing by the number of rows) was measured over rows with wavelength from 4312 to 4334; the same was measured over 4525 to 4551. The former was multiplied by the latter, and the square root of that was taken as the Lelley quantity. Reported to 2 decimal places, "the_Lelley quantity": 0.75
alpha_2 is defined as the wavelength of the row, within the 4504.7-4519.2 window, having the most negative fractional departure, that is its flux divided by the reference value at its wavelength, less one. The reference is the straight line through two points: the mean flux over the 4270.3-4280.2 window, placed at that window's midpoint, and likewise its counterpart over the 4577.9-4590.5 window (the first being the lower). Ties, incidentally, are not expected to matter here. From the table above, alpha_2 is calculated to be 4518.17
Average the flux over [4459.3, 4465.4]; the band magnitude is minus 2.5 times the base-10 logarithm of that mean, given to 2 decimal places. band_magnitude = -3.51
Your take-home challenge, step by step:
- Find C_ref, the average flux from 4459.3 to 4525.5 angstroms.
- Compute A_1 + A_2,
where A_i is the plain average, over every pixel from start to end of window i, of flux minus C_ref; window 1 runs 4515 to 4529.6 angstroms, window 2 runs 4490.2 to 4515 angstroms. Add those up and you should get 0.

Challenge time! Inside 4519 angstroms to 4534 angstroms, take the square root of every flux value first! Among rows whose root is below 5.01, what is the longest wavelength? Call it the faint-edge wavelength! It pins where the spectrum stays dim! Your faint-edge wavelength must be 4532.76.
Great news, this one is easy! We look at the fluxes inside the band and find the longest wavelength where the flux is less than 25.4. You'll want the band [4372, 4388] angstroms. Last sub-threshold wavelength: 4386.95 angstroms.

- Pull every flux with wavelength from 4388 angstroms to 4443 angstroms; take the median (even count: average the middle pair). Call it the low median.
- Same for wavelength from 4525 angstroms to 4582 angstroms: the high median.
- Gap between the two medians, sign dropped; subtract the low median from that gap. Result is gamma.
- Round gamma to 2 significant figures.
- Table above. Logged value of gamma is -25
